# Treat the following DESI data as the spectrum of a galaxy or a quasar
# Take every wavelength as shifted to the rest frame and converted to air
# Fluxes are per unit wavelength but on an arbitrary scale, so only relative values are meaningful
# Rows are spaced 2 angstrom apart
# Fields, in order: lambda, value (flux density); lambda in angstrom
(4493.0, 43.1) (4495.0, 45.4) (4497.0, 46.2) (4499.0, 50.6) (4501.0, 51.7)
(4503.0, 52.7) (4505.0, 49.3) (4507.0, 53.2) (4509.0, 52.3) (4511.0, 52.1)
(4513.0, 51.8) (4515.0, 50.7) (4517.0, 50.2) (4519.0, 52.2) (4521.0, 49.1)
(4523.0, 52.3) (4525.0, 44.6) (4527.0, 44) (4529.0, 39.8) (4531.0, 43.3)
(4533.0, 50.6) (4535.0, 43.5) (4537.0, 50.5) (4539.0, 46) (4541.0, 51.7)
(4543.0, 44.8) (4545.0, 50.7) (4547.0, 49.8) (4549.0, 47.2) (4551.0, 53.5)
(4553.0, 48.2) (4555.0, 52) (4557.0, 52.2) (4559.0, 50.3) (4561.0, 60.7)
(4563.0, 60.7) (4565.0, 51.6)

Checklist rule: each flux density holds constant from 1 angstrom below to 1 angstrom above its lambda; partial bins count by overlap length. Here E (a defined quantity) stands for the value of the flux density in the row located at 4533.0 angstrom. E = 50.6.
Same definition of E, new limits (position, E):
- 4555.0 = 52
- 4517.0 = 50.2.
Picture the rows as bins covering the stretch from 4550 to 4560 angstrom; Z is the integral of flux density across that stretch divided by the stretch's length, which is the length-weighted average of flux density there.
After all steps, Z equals 51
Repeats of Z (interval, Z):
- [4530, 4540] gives 47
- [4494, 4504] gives 49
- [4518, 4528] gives 48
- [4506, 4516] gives 52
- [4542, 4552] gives 49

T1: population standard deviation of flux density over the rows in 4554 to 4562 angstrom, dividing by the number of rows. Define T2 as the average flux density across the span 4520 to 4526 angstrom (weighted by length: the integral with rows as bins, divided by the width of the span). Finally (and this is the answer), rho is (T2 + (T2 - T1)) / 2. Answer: 46.6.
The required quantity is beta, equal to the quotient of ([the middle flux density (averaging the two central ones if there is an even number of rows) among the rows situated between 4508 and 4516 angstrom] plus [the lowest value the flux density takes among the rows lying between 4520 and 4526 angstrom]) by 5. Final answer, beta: 19.3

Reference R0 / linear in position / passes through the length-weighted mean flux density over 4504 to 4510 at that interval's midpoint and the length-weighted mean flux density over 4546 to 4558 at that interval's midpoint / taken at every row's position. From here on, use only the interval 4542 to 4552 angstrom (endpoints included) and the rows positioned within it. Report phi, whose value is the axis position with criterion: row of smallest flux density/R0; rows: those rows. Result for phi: 4543.0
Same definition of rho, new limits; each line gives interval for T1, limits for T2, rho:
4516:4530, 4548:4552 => 48.2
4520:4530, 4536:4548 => 46.8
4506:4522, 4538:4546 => 47.7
